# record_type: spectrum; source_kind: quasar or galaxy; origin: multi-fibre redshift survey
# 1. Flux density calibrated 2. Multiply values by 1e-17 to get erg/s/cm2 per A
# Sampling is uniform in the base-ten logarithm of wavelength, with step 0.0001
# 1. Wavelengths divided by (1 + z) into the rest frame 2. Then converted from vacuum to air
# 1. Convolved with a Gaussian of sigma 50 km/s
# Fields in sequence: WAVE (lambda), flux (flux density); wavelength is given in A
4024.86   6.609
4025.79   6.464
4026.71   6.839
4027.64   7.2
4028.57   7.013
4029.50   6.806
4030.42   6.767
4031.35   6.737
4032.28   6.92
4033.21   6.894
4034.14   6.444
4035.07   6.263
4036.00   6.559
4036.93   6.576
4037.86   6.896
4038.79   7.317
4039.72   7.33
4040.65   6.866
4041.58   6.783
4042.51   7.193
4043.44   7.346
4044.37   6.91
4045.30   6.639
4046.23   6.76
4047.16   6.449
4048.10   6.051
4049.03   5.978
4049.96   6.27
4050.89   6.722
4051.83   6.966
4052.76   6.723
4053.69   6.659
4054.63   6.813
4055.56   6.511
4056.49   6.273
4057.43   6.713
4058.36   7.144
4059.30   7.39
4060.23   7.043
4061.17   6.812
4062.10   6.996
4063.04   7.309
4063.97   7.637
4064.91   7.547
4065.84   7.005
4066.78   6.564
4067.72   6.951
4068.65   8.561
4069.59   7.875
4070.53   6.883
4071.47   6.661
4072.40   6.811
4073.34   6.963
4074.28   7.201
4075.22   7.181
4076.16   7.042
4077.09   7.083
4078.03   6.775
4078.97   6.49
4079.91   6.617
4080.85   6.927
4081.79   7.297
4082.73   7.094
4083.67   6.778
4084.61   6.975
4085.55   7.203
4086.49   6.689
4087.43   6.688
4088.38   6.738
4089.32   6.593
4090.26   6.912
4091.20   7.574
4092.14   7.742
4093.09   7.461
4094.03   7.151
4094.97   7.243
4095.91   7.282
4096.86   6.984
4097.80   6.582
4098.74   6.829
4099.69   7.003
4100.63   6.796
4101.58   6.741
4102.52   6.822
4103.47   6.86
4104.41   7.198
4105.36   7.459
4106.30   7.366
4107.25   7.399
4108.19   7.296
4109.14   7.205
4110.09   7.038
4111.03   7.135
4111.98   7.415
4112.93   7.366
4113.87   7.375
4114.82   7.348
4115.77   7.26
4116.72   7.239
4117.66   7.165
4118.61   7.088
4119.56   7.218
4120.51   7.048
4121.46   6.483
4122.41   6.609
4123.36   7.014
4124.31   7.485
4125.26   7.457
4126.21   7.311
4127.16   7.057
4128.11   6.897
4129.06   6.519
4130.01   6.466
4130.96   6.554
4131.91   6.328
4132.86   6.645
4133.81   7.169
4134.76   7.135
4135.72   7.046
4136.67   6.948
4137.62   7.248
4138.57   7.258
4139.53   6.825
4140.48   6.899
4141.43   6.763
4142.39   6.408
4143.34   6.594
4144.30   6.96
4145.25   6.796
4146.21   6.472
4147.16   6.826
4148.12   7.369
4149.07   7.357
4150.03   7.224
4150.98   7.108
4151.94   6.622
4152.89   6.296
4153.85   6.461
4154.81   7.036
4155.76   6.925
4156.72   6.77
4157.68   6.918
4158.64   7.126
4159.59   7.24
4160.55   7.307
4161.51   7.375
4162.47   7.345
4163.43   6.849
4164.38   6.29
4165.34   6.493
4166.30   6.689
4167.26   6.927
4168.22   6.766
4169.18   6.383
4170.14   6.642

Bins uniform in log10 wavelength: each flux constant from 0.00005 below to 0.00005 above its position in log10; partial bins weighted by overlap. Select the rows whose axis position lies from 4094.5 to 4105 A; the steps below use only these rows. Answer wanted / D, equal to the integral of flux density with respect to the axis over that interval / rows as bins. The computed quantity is 73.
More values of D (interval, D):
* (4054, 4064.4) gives 72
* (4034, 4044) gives 69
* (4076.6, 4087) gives 72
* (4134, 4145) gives 76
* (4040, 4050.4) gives 69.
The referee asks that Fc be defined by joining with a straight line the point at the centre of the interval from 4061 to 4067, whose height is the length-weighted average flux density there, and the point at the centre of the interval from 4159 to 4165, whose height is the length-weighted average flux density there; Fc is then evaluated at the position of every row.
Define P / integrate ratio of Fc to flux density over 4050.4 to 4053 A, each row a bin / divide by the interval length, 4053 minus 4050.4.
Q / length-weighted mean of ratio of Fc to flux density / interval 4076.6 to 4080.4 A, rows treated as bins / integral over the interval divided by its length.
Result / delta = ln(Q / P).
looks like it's 0.01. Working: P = 1.06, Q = 1.06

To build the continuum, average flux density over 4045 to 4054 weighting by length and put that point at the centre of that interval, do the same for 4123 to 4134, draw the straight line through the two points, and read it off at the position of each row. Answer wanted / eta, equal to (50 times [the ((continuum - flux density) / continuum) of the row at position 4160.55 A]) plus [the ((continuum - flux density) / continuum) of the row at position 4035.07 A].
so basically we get -2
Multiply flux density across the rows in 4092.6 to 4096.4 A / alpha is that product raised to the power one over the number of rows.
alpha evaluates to 7.28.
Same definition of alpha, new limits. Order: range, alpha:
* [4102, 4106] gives 7.08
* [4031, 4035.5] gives 6.65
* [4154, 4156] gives 6.98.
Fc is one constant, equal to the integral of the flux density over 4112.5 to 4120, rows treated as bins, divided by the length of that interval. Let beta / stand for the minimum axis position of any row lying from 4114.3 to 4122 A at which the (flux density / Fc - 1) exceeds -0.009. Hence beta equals 4114.82 A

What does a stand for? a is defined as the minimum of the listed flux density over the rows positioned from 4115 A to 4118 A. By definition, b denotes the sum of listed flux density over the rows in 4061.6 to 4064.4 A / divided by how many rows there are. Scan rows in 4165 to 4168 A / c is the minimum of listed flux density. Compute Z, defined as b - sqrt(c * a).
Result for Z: 0.5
